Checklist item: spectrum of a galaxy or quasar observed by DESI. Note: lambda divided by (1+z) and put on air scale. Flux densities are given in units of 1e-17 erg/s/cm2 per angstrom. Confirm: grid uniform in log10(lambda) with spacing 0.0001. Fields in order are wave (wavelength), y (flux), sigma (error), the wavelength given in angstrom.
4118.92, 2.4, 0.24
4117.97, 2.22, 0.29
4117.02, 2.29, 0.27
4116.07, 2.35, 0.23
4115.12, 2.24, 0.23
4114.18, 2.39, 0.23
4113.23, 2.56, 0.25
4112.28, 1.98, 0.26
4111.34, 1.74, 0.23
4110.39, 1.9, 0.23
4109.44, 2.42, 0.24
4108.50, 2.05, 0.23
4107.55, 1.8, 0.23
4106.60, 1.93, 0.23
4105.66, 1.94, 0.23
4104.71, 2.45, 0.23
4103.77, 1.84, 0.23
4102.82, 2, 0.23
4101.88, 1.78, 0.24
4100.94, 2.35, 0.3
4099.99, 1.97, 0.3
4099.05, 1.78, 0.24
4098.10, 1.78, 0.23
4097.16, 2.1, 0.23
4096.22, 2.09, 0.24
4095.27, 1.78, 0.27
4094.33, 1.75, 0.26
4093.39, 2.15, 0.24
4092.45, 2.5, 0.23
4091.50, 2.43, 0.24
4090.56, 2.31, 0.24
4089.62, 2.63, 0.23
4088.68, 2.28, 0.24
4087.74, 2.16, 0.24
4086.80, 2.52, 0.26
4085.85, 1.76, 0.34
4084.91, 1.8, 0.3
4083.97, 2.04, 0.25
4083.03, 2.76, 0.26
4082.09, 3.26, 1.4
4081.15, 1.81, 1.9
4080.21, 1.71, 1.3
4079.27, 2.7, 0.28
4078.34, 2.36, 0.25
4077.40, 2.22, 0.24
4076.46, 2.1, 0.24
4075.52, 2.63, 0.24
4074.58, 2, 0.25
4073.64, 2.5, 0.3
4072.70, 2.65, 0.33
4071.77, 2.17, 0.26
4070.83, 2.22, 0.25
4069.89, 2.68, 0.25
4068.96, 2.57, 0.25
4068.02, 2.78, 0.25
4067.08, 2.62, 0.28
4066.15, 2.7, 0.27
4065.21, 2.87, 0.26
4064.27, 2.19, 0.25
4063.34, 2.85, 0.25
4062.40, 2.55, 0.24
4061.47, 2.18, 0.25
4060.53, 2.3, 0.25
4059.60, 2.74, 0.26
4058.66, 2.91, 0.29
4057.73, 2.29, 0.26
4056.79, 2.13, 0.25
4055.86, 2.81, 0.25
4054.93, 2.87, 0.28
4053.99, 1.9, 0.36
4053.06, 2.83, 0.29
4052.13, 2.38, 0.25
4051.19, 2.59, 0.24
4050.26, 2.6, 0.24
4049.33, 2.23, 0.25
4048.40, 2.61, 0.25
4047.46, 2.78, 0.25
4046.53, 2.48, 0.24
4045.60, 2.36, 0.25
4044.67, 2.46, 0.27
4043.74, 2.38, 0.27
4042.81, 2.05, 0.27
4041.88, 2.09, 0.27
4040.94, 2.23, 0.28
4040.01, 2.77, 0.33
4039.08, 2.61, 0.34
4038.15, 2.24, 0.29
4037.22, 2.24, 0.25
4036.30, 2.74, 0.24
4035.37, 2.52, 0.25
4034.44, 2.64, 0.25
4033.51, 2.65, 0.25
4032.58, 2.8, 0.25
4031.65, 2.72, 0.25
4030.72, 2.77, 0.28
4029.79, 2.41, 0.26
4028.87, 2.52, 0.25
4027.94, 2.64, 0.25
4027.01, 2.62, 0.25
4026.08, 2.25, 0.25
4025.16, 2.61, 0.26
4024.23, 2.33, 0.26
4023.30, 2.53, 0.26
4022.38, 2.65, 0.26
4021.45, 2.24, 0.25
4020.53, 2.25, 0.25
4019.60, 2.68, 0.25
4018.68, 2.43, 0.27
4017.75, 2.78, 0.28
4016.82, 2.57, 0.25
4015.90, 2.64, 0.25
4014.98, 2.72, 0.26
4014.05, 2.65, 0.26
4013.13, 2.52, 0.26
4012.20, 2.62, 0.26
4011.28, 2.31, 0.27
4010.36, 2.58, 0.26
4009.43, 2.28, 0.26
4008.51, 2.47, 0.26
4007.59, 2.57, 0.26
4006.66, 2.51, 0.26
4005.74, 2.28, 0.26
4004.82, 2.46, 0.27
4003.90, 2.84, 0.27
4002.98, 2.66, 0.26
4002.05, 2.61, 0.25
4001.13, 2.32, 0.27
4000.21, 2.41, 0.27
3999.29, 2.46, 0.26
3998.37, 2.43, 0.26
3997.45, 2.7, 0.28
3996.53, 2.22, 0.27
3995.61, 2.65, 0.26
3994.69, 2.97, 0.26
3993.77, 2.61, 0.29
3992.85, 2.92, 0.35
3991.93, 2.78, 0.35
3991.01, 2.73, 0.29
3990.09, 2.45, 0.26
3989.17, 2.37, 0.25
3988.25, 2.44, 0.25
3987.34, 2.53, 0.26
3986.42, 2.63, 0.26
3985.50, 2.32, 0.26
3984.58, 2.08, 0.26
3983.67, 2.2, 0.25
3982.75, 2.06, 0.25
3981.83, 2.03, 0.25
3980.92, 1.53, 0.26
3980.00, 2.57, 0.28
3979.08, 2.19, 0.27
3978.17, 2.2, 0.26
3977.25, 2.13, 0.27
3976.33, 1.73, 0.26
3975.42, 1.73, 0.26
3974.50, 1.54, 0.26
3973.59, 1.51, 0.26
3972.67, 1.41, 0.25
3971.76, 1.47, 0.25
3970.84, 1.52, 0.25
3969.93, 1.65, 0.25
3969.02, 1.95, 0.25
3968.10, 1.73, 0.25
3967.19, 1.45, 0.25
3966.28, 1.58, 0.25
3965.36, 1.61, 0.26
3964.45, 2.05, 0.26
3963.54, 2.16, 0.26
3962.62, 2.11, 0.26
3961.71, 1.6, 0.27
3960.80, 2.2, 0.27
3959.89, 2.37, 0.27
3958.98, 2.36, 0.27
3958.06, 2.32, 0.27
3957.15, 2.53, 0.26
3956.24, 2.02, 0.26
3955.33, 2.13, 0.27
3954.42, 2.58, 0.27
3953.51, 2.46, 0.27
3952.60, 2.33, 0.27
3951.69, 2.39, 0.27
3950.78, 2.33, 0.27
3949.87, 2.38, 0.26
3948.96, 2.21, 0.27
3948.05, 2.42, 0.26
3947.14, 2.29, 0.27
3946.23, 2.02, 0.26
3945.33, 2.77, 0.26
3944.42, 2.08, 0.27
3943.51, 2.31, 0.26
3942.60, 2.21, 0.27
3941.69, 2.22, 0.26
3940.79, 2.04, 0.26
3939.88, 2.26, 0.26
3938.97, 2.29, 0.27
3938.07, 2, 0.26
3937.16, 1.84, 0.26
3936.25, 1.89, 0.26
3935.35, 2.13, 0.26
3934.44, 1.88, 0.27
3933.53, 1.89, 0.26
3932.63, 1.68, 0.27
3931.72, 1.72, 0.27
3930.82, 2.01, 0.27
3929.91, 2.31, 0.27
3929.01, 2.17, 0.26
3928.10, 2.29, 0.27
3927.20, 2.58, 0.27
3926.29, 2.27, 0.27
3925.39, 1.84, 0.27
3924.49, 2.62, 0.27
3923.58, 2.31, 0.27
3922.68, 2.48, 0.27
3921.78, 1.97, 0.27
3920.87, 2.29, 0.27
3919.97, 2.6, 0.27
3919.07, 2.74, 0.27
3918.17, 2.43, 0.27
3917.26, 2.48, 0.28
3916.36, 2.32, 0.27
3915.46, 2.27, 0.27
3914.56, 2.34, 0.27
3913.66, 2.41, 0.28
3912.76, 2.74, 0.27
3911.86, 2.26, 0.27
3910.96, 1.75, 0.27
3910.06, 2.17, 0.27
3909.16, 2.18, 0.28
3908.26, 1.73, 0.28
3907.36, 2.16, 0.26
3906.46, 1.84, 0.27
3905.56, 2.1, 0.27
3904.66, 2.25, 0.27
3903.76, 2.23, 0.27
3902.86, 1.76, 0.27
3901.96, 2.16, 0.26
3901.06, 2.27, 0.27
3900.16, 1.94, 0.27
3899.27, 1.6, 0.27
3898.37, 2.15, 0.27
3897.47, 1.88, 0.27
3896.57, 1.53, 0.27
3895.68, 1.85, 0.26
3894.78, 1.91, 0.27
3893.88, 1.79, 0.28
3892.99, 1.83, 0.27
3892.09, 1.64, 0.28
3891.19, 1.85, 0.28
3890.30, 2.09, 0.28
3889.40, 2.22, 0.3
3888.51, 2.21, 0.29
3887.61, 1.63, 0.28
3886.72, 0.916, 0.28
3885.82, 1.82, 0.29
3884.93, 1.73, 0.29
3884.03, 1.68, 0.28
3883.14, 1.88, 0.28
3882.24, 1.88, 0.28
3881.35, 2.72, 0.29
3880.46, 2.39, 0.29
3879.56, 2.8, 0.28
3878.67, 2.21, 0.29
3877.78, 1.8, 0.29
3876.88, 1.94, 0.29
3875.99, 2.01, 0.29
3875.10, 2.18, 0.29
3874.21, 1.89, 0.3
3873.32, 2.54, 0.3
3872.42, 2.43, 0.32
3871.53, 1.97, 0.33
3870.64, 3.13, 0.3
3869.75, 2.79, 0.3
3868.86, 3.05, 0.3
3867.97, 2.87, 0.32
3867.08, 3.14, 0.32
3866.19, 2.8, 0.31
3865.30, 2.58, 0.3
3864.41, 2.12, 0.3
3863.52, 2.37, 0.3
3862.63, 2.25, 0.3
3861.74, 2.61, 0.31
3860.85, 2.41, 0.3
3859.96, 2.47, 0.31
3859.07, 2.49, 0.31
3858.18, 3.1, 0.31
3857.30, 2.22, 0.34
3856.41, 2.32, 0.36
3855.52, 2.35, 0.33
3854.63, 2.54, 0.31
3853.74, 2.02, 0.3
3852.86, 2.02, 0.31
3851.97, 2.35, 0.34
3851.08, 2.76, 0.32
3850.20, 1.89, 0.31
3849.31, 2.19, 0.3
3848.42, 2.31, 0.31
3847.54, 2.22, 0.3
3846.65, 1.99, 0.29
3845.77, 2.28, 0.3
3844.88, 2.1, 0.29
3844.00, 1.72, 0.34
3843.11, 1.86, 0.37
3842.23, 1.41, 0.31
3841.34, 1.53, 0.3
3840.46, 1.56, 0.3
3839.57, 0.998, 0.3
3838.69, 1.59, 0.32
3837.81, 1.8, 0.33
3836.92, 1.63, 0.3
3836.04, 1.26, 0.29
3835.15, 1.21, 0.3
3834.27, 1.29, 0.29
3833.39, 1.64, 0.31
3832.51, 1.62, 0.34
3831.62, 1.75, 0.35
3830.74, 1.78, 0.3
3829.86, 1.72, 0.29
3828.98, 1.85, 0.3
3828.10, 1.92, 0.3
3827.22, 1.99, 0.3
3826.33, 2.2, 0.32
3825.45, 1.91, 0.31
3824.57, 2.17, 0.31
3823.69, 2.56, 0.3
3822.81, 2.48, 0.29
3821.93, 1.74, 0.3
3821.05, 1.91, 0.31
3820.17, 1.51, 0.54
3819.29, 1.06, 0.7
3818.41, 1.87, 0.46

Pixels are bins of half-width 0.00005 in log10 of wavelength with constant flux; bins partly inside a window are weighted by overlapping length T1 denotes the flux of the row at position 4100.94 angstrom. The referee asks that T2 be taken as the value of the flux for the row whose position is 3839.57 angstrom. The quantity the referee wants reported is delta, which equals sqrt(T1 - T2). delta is 1.16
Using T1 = 2.35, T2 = 0.998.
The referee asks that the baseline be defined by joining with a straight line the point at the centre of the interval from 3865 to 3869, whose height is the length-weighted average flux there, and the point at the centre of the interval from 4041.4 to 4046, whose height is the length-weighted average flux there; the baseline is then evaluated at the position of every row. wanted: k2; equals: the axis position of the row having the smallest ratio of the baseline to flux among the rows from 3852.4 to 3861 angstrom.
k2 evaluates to 3858.18 angstrom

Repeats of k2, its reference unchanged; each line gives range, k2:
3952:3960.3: 3954.42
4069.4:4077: 4069.89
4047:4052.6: 4047.46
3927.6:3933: 3929.91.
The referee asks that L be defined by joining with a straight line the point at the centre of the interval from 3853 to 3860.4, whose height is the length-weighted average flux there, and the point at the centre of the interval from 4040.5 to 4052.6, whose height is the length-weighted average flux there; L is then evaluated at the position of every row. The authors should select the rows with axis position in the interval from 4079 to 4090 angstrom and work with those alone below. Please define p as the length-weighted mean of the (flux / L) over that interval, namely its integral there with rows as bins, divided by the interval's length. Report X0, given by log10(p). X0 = -0.023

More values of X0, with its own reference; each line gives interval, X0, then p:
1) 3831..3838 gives -0.203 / 0.63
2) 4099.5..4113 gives -0.074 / 0.84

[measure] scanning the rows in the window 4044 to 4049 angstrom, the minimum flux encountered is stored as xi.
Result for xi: 2.36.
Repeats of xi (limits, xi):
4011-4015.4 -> 2.31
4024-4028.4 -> 2.25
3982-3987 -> 2.06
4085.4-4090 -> 1.76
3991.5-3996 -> 2.61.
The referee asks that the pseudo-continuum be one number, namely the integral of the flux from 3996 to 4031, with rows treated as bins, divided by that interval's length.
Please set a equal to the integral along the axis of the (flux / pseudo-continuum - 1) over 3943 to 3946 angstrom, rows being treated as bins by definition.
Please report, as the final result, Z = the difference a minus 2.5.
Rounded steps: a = -0.19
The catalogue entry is -2.69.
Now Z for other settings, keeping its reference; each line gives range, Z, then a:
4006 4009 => -2.52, -0.02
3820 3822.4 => -3.23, -0.73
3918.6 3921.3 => -2.47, 0.03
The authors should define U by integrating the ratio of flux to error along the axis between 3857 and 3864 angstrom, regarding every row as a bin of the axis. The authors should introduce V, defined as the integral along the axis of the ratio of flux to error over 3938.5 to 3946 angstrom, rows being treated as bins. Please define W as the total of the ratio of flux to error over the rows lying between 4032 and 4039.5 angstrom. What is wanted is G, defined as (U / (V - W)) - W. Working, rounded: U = 57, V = 65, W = 78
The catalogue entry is -82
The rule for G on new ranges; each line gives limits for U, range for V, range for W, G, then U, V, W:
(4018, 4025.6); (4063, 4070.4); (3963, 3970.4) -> -52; 73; 76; 56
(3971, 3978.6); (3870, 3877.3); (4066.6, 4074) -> -78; 50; 55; 75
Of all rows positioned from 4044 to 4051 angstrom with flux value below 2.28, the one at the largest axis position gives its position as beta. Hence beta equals 4049.33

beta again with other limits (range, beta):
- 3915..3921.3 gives 3915.46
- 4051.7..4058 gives 4056.79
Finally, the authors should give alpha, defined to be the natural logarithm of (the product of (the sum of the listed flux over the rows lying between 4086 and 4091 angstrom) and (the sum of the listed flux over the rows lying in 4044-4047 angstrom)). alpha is 4.5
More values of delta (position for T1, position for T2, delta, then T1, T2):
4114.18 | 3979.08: 0.45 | 2.39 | 2.19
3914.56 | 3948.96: 0.36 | 2.34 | 2.21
